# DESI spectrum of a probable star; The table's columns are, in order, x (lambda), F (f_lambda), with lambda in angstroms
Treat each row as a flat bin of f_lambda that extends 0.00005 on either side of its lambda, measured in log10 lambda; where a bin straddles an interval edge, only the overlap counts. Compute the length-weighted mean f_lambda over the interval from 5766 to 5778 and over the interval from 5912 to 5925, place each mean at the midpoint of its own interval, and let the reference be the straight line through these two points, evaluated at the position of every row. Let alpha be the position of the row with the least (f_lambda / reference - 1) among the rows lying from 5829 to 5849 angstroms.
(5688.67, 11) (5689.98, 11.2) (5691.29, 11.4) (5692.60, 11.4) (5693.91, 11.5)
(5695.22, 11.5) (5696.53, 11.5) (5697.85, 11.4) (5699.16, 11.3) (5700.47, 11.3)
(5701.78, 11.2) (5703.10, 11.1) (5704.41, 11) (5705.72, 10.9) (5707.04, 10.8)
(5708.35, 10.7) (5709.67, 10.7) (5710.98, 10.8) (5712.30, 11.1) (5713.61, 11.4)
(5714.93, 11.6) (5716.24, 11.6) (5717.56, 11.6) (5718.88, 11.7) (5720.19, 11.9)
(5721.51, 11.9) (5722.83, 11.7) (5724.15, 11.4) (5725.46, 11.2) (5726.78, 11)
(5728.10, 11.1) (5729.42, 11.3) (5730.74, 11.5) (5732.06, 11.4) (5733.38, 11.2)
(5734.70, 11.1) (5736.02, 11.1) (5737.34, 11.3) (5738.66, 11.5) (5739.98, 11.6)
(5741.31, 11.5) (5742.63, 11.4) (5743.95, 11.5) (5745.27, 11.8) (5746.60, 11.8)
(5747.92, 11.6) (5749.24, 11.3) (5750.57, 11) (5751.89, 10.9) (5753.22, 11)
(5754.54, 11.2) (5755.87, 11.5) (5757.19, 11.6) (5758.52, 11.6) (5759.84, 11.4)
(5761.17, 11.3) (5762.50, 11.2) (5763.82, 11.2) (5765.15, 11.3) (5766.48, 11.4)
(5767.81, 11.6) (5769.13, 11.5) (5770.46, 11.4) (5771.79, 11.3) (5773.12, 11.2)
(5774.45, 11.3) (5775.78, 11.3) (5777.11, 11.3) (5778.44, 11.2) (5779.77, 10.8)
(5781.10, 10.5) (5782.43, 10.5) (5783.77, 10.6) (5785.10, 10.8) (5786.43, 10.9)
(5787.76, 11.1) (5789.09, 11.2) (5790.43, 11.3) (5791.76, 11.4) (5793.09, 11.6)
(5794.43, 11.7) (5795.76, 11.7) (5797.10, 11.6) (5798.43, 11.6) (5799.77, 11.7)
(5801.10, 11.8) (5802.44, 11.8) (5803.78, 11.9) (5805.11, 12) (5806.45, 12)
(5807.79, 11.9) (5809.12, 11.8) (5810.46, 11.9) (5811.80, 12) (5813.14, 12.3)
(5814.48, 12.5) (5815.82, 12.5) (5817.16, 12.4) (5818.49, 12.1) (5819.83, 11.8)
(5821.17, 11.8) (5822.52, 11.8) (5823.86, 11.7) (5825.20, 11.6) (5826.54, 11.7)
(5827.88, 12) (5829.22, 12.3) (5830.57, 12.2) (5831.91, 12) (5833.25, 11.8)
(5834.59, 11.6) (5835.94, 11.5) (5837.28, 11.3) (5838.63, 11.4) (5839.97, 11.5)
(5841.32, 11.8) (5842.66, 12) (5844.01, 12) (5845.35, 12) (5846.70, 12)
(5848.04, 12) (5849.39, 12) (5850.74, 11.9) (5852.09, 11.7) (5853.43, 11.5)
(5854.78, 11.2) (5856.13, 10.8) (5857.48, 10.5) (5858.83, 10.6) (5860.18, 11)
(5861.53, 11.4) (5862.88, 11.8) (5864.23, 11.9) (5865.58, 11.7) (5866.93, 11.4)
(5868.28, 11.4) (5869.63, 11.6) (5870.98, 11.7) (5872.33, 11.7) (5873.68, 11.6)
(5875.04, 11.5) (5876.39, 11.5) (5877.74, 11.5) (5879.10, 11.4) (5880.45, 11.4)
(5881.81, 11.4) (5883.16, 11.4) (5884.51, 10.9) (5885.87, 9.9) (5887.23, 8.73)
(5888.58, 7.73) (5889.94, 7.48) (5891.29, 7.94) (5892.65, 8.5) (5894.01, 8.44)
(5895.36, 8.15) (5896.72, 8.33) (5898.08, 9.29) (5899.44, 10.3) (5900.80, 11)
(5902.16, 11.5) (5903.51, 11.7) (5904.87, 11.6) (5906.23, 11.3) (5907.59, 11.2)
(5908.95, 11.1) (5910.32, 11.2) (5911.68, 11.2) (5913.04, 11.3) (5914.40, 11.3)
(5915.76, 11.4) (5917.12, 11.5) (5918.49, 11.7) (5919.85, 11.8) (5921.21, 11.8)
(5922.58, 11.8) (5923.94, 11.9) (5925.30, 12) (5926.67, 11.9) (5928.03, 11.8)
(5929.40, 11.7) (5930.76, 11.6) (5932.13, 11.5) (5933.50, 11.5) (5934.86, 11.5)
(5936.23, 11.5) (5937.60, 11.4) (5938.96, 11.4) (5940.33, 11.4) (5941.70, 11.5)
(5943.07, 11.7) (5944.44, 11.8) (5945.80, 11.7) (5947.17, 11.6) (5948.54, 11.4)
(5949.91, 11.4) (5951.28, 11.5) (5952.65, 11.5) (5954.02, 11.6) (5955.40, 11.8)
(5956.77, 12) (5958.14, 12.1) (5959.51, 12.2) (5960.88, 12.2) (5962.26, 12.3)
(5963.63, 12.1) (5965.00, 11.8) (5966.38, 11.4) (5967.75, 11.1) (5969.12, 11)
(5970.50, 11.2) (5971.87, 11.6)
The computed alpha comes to 5837.28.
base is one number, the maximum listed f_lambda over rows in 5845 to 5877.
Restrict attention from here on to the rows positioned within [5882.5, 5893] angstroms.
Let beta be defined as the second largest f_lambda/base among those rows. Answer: 0.91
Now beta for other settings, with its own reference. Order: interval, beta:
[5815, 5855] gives 1.03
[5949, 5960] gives 1.01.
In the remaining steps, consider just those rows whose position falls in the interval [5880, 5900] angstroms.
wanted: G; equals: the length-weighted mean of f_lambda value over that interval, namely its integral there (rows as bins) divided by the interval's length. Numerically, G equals 9.29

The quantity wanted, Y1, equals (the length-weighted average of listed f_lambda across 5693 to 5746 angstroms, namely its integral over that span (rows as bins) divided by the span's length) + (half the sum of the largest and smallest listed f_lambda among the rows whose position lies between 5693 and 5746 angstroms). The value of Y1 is 22.63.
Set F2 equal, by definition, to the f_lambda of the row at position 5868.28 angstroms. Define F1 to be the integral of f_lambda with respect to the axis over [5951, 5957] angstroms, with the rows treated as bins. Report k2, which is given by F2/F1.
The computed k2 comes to 0.16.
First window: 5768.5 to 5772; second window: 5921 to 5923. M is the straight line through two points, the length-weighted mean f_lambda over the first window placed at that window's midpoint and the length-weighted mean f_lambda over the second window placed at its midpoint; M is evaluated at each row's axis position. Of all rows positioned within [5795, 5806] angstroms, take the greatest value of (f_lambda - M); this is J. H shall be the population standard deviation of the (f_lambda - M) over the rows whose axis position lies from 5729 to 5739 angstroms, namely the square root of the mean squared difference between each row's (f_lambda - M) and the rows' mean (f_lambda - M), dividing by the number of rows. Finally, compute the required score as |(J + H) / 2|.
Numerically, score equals 0.33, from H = 0.15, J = 0.5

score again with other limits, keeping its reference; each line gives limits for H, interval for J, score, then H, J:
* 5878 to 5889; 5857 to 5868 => 0.81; 1.35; 0.3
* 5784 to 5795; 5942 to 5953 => 0.14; 0.29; 0.0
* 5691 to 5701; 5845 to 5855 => 0.25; 0.08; 0.4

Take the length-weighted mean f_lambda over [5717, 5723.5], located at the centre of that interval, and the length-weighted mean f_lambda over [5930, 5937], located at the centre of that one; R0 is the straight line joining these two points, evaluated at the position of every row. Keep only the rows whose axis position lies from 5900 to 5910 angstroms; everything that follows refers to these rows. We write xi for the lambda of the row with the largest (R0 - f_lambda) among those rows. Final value 5900.80 angstroms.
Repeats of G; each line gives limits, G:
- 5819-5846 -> 11.79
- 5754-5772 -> 11.40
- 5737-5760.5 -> 11.42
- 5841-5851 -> 11.97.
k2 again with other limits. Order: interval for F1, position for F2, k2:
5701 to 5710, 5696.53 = 0.12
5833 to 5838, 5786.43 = 0.19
